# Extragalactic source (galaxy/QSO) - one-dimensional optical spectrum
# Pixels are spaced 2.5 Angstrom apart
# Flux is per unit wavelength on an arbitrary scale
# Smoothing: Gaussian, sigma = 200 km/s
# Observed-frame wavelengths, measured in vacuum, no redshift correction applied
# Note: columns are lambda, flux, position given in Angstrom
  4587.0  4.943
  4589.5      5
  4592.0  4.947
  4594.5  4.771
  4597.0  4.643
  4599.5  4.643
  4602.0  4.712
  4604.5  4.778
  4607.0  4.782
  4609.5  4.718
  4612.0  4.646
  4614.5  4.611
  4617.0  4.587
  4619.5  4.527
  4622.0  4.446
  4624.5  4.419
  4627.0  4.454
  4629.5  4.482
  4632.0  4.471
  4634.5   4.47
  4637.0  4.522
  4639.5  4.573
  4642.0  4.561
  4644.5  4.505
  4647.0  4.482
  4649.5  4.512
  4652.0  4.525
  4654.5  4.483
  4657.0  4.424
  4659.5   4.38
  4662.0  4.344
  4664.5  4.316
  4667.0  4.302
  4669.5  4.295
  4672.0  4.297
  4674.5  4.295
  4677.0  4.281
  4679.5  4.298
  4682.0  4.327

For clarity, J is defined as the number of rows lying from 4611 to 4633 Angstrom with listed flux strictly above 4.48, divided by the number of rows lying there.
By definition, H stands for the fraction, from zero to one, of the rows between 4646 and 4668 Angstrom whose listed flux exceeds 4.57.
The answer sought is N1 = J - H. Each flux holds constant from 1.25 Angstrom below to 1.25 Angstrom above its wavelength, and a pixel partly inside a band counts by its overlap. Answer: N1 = 0.6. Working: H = 0.00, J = 0.6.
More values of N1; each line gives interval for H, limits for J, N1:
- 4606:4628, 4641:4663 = 0.1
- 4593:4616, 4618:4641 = -0.6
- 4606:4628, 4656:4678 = -0.6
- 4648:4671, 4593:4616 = 1.0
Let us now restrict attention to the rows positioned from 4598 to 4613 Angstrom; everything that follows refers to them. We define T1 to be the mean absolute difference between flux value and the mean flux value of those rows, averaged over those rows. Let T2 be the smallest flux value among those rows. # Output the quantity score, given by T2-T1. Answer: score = 4.60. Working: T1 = 0.046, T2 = 4.643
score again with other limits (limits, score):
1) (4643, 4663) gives 4.29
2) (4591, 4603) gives 4.55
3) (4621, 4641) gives 4.38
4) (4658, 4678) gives 4.26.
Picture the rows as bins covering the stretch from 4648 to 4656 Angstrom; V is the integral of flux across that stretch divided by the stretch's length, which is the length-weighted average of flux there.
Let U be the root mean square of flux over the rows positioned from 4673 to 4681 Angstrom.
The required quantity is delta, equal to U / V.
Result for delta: 0.95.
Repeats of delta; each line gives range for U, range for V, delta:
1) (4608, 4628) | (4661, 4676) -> 1.06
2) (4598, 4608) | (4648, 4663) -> 1.06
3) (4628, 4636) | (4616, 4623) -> 0.99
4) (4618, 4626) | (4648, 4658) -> 0.99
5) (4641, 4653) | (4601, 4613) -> 0.96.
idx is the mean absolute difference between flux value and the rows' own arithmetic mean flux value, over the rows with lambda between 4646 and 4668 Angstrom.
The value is 0.074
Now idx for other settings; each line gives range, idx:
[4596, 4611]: 0.047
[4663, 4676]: 0.006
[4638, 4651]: 0.032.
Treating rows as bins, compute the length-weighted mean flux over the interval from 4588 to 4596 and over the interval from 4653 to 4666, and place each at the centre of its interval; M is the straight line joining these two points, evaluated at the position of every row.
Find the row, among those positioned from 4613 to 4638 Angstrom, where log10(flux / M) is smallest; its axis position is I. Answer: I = 4624.5 Angstrom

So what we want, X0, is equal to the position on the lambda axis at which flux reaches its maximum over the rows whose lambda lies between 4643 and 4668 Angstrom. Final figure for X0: 4652.0 Angstrom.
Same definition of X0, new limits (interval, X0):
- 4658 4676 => 4659.5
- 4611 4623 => 4612.0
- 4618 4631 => 4619.5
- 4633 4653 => 4639.5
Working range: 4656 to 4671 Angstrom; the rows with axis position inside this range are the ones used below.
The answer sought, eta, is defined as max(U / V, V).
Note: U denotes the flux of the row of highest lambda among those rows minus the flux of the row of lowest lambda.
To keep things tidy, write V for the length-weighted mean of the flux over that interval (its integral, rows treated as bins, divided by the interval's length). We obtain 4.34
